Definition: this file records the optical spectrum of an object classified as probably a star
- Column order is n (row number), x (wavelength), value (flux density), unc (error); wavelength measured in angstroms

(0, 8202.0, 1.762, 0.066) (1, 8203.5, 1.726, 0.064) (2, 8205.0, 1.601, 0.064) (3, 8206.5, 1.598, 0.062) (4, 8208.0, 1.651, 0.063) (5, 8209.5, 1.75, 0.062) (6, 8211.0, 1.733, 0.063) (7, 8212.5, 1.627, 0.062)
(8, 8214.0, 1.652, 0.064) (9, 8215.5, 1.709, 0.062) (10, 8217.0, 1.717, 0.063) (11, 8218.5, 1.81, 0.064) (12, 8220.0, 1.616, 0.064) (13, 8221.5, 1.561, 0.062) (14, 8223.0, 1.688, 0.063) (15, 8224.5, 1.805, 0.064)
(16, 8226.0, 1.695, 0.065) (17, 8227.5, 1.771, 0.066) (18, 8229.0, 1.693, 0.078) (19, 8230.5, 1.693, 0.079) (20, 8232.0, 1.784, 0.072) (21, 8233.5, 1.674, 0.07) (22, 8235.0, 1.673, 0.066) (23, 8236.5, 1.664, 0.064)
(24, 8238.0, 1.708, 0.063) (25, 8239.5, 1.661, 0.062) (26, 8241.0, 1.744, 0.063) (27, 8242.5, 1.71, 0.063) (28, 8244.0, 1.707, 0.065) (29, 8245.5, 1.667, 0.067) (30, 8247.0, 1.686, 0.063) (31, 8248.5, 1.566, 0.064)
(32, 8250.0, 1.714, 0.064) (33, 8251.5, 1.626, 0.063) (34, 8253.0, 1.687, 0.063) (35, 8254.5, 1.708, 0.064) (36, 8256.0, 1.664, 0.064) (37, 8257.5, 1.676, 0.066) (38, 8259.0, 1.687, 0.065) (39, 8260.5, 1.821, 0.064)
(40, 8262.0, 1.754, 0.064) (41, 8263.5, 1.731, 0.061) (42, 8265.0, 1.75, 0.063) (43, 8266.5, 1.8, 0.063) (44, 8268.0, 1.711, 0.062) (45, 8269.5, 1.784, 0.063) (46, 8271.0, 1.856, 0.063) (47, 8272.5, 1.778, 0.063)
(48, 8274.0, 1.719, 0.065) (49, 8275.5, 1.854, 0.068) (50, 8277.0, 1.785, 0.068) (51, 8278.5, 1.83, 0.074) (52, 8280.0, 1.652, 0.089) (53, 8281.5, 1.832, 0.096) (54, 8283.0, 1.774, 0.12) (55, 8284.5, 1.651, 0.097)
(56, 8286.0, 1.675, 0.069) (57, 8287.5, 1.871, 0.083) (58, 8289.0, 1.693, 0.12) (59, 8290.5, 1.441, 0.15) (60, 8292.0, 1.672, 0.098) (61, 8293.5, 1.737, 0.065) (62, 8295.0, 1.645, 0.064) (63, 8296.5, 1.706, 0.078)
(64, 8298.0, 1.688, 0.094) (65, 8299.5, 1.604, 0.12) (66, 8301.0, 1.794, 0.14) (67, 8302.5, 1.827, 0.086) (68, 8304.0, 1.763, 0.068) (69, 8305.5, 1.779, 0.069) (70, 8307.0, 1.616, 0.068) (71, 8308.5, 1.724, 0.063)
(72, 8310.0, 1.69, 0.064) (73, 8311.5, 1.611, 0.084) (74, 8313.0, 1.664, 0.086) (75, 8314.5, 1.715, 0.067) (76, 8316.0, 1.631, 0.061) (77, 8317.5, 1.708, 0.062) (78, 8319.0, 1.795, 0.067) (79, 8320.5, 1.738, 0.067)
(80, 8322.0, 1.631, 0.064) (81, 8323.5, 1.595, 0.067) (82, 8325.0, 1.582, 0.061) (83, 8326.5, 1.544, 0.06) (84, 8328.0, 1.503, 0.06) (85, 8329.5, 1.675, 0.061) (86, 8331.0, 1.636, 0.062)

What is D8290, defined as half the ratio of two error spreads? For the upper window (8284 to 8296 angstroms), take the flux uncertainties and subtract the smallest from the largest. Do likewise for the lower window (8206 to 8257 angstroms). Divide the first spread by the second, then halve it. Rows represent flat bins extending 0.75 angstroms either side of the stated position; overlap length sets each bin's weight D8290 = 2.5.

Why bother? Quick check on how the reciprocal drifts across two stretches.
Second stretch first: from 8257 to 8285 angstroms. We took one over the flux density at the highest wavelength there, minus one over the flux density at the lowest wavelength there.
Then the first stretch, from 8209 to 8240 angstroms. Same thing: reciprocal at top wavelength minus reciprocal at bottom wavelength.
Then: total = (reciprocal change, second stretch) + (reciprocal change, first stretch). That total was 0.04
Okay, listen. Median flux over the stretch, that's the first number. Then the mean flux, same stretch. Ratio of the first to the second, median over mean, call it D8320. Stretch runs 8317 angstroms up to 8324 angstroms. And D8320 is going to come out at 1.01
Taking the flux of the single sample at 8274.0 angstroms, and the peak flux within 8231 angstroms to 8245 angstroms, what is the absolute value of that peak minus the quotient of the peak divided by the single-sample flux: 0.746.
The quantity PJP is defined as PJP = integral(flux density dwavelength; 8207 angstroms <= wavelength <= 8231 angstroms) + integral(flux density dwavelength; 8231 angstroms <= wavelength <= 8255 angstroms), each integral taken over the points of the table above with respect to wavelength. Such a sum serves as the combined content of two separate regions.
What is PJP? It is 81.2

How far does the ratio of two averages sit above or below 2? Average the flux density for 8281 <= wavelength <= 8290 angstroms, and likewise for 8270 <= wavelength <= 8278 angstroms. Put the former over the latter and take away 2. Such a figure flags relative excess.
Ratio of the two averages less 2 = -1.03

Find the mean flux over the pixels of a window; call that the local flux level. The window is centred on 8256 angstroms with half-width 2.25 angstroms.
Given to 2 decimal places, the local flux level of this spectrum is 1.68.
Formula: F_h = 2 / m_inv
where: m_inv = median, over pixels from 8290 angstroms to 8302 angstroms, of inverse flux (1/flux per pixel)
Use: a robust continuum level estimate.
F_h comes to 3.36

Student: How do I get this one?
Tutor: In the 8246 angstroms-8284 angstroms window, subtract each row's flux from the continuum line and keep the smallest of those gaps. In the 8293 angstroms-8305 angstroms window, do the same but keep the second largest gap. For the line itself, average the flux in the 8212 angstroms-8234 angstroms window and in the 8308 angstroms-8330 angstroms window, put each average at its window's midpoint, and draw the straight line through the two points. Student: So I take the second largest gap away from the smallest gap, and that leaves -0.20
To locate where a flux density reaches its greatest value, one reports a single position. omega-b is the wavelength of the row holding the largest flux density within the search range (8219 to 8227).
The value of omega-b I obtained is 8224.5 angstroms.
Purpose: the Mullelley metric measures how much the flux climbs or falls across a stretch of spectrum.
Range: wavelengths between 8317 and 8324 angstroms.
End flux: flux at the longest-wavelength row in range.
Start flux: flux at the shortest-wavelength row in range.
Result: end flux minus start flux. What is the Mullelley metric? -0.11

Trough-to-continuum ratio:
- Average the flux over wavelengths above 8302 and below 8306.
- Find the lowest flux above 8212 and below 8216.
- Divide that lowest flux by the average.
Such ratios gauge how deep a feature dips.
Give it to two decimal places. 0.91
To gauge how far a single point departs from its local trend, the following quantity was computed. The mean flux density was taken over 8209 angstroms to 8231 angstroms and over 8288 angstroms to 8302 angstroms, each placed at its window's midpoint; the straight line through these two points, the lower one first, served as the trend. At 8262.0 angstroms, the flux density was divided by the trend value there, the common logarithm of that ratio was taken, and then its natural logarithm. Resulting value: -4.0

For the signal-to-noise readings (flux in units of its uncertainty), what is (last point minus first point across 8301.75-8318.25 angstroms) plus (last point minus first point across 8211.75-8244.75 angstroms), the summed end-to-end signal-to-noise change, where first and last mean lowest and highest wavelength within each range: 6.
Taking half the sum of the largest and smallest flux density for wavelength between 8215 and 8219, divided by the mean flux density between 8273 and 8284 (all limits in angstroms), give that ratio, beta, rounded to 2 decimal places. 0.99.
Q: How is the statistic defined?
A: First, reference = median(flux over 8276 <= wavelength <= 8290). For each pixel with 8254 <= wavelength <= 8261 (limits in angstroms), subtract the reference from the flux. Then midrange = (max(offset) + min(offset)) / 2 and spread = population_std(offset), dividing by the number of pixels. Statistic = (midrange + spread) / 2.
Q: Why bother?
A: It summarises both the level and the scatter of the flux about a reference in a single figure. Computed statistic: 0.013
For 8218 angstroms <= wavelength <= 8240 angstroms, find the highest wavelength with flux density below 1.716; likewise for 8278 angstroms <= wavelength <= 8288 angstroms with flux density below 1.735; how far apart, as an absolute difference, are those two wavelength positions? 46.5 angstroms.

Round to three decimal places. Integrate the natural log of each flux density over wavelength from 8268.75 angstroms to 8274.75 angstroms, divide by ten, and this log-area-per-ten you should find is 0.347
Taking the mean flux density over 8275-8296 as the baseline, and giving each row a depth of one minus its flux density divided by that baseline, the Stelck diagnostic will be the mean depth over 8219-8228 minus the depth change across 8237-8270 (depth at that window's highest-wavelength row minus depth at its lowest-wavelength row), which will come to 0.06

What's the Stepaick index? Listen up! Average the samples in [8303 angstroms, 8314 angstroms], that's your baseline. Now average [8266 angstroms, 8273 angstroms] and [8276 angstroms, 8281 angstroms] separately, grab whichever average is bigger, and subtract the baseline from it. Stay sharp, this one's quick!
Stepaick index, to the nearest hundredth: 0.09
